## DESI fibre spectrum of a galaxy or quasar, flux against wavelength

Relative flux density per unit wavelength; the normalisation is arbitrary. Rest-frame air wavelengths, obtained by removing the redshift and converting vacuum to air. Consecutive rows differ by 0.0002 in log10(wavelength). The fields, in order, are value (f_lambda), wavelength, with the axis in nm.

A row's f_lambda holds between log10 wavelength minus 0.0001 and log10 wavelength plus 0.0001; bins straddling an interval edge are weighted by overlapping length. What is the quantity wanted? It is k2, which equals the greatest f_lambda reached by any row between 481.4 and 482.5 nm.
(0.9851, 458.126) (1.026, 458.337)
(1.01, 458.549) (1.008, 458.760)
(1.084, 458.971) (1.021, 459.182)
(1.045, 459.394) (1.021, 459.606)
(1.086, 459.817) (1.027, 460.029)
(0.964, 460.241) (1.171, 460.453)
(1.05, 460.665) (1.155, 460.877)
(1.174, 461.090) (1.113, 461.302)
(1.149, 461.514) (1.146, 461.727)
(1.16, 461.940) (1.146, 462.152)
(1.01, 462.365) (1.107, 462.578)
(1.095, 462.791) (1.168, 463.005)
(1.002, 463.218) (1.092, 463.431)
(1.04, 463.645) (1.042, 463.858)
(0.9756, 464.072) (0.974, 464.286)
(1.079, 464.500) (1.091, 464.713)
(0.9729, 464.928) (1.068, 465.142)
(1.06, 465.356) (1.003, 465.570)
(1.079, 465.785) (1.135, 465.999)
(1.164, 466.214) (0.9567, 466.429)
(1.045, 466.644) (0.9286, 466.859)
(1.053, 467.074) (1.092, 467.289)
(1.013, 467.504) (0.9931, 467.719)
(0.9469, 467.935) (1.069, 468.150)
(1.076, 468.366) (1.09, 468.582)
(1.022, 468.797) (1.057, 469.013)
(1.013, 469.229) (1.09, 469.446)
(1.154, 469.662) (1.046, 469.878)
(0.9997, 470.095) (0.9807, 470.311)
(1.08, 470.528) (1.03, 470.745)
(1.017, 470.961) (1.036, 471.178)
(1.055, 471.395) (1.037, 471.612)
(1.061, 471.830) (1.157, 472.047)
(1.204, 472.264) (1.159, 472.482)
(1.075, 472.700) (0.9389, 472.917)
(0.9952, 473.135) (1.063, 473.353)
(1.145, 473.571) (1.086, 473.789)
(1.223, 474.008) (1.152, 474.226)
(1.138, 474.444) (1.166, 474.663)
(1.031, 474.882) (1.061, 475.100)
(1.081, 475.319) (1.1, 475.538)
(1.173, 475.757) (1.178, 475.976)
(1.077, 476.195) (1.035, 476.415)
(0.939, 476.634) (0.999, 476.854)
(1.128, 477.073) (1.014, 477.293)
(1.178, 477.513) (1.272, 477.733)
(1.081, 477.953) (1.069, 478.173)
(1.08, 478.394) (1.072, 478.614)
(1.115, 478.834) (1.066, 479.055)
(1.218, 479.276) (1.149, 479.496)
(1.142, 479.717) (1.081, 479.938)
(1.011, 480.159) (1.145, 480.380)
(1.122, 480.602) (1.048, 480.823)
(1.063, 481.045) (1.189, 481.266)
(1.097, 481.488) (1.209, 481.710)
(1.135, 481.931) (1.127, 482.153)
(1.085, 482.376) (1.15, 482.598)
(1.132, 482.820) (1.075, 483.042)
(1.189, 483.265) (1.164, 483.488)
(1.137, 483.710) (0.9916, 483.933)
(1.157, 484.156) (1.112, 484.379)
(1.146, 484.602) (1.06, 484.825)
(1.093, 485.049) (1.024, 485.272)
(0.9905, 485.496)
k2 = 1.209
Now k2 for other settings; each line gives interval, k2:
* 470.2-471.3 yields 1.08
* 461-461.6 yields 1.174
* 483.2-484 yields 1.189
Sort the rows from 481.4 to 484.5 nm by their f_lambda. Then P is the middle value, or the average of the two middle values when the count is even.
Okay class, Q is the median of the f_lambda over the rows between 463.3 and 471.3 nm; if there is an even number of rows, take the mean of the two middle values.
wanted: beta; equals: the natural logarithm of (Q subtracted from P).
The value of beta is -2.4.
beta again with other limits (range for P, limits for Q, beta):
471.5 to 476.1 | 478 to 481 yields -4.0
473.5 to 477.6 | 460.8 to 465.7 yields -4.7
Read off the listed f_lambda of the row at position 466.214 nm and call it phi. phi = 1.164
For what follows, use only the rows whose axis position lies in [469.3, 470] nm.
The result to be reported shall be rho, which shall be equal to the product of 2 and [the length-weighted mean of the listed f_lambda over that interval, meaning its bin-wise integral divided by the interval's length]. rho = 2.18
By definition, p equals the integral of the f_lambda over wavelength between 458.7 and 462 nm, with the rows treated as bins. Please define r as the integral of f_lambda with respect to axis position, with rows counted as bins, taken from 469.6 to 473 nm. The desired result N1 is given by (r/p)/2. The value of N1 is 0.505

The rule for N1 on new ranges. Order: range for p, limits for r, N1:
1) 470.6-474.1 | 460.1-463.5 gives 0.498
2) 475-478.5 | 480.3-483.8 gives 0.517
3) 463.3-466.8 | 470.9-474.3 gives 0.505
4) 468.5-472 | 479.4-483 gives 0.547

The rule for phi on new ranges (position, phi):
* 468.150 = 1.069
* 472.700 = 1.075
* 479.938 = 1.081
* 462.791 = 1.095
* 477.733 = 1.272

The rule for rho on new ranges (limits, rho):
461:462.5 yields 2.26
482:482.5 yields 2.22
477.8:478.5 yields 2.18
